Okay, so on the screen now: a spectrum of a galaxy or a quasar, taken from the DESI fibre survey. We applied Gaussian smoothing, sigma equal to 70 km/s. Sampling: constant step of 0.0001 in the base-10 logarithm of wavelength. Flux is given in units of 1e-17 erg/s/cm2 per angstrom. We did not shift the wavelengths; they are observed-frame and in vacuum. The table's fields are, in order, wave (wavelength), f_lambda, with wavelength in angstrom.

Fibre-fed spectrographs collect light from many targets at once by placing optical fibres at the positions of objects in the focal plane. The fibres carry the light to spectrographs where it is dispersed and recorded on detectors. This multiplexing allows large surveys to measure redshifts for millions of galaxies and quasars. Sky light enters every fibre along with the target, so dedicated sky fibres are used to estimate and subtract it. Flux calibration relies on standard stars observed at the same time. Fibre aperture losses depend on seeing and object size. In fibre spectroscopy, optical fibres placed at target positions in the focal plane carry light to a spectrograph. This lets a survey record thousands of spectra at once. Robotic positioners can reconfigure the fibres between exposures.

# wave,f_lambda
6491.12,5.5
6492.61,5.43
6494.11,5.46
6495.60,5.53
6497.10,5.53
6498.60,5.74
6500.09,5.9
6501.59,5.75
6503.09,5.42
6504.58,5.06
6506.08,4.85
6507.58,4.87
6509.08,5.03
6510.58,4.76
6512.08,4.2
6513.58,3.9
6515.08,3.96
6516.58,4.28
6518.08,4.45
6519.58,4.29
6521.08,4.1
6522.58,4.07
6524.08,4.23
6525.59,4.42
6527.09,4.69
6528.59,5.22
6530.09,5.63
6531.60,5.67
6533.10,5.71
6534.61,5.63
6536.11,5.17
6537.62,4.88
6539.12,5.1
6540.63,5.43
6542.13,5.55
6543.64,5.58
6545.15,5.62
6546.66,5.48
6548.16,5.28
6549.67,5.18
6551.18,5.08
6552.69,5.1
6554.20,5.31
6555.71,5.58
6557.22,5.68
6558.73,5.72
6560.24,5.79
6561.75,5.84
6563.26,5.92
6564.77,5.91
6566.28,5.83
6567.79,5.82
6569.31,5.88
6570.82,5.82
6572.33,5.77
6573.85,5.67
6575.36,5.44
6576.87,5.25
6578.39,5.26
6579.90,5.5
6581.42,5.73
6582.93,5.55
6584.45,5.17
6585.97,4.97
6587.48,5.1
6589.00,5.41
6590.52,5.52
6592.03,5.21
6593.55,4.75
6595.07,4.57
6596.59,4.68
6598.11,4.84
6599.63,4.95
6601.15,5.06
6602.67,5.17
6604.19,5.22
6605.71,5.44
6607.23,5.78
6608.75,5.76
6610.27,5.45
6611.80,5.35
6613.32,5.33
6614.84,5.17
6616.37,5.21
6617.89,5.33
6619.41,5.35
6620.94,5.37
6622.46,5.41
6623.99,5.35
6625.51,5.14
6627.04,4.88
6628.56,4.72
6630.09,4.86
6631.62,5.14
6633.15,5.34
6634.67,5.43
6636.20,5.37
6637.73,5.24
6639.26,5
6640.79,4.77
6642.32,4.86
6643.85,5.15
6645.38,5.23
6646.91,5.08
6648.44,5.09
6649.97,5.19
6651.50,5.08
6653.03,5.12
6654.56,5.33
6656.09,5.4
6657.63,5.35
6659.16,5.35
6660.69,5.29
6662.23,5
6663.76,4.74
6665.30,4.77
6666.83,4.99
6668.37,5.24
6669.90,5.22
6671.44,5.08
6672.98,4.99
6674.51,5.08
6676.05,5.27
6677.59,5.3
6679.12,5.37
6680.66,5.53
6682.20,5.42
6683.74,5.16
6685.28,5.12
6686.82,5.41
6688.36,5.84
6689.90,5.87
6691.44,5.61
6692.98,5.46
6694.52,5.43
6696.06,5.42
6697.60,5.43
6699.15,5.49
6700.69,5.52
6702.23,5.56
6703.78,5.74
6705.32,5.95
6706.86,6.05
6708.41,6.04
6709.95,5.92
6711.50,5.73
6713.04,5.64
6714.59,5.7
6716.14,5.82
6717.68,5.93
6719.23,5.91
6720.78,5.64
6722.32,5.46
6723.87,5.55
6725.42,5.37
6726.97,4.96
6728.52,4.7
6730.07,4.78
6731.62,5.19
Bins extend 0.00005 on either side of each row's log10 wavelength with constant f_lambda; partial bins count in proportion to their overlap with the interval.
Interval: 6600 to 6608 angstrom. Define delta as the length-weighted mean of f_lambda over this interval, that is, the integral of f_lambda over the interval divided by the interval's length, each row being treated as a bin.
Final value 5.3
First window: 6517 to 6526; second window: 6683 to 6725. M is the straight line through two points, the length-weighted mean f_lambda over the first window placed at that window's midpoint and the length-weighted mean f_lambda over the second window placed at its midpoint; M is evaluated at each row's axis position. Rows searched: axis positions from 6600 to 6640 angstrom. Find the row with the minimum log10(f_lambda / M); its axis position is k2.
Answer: 6628.56 angstrom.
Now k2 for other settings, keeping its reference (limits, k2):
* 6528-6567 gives 6537.62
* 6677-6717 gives 6685.28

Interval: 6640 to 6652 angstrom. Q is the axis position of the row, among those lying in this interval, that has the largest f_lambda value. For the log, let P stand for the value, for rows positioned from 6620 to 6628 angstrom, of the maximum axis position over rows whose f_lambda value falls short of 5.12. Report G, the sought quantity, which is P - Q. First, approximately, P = 6627.04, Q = 6645.38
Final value -18.3 angstrom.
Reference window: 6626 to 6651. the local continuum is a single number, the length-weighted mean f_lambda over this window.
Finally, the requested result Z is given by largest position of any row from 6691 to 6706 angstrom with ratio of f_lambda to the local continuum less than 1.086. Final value 6700.69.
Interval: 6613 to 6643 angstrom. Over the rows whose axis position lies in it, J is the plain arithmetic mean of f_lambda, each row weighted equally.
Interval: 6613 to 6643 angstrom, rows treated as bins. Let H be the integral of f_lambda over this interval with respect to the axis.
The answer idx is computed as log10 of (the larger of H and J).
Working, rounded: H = 155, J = 5.2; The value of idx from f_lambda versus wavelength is 2.190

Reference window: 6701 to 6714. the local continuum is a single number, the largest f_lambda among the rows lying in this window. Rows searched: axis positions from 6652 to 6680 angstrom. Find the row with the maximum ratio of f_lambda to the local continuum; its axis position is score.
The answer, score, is 6656.09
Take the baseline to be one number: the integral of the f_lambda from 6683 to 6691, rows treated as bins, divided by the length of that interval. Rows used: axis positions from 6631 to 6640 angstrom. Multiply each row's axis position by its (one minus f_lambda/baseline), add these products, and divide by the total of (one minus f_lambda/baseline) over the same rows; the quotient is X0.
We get 6636.0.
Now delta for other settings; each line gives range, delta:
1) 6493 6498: 5.5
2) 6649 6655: 5.2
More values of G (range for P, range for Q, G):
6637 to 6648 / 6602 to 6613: 39.7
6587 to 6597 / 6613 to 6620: -22.8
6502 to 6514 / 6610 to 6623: -96.7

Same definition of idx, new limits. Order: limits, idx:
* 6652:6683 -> 2.207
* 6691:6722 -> 2.247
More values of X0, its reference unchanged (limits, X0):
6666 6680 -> 6672.0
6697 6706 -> 6704.8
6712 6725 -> 6717.4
